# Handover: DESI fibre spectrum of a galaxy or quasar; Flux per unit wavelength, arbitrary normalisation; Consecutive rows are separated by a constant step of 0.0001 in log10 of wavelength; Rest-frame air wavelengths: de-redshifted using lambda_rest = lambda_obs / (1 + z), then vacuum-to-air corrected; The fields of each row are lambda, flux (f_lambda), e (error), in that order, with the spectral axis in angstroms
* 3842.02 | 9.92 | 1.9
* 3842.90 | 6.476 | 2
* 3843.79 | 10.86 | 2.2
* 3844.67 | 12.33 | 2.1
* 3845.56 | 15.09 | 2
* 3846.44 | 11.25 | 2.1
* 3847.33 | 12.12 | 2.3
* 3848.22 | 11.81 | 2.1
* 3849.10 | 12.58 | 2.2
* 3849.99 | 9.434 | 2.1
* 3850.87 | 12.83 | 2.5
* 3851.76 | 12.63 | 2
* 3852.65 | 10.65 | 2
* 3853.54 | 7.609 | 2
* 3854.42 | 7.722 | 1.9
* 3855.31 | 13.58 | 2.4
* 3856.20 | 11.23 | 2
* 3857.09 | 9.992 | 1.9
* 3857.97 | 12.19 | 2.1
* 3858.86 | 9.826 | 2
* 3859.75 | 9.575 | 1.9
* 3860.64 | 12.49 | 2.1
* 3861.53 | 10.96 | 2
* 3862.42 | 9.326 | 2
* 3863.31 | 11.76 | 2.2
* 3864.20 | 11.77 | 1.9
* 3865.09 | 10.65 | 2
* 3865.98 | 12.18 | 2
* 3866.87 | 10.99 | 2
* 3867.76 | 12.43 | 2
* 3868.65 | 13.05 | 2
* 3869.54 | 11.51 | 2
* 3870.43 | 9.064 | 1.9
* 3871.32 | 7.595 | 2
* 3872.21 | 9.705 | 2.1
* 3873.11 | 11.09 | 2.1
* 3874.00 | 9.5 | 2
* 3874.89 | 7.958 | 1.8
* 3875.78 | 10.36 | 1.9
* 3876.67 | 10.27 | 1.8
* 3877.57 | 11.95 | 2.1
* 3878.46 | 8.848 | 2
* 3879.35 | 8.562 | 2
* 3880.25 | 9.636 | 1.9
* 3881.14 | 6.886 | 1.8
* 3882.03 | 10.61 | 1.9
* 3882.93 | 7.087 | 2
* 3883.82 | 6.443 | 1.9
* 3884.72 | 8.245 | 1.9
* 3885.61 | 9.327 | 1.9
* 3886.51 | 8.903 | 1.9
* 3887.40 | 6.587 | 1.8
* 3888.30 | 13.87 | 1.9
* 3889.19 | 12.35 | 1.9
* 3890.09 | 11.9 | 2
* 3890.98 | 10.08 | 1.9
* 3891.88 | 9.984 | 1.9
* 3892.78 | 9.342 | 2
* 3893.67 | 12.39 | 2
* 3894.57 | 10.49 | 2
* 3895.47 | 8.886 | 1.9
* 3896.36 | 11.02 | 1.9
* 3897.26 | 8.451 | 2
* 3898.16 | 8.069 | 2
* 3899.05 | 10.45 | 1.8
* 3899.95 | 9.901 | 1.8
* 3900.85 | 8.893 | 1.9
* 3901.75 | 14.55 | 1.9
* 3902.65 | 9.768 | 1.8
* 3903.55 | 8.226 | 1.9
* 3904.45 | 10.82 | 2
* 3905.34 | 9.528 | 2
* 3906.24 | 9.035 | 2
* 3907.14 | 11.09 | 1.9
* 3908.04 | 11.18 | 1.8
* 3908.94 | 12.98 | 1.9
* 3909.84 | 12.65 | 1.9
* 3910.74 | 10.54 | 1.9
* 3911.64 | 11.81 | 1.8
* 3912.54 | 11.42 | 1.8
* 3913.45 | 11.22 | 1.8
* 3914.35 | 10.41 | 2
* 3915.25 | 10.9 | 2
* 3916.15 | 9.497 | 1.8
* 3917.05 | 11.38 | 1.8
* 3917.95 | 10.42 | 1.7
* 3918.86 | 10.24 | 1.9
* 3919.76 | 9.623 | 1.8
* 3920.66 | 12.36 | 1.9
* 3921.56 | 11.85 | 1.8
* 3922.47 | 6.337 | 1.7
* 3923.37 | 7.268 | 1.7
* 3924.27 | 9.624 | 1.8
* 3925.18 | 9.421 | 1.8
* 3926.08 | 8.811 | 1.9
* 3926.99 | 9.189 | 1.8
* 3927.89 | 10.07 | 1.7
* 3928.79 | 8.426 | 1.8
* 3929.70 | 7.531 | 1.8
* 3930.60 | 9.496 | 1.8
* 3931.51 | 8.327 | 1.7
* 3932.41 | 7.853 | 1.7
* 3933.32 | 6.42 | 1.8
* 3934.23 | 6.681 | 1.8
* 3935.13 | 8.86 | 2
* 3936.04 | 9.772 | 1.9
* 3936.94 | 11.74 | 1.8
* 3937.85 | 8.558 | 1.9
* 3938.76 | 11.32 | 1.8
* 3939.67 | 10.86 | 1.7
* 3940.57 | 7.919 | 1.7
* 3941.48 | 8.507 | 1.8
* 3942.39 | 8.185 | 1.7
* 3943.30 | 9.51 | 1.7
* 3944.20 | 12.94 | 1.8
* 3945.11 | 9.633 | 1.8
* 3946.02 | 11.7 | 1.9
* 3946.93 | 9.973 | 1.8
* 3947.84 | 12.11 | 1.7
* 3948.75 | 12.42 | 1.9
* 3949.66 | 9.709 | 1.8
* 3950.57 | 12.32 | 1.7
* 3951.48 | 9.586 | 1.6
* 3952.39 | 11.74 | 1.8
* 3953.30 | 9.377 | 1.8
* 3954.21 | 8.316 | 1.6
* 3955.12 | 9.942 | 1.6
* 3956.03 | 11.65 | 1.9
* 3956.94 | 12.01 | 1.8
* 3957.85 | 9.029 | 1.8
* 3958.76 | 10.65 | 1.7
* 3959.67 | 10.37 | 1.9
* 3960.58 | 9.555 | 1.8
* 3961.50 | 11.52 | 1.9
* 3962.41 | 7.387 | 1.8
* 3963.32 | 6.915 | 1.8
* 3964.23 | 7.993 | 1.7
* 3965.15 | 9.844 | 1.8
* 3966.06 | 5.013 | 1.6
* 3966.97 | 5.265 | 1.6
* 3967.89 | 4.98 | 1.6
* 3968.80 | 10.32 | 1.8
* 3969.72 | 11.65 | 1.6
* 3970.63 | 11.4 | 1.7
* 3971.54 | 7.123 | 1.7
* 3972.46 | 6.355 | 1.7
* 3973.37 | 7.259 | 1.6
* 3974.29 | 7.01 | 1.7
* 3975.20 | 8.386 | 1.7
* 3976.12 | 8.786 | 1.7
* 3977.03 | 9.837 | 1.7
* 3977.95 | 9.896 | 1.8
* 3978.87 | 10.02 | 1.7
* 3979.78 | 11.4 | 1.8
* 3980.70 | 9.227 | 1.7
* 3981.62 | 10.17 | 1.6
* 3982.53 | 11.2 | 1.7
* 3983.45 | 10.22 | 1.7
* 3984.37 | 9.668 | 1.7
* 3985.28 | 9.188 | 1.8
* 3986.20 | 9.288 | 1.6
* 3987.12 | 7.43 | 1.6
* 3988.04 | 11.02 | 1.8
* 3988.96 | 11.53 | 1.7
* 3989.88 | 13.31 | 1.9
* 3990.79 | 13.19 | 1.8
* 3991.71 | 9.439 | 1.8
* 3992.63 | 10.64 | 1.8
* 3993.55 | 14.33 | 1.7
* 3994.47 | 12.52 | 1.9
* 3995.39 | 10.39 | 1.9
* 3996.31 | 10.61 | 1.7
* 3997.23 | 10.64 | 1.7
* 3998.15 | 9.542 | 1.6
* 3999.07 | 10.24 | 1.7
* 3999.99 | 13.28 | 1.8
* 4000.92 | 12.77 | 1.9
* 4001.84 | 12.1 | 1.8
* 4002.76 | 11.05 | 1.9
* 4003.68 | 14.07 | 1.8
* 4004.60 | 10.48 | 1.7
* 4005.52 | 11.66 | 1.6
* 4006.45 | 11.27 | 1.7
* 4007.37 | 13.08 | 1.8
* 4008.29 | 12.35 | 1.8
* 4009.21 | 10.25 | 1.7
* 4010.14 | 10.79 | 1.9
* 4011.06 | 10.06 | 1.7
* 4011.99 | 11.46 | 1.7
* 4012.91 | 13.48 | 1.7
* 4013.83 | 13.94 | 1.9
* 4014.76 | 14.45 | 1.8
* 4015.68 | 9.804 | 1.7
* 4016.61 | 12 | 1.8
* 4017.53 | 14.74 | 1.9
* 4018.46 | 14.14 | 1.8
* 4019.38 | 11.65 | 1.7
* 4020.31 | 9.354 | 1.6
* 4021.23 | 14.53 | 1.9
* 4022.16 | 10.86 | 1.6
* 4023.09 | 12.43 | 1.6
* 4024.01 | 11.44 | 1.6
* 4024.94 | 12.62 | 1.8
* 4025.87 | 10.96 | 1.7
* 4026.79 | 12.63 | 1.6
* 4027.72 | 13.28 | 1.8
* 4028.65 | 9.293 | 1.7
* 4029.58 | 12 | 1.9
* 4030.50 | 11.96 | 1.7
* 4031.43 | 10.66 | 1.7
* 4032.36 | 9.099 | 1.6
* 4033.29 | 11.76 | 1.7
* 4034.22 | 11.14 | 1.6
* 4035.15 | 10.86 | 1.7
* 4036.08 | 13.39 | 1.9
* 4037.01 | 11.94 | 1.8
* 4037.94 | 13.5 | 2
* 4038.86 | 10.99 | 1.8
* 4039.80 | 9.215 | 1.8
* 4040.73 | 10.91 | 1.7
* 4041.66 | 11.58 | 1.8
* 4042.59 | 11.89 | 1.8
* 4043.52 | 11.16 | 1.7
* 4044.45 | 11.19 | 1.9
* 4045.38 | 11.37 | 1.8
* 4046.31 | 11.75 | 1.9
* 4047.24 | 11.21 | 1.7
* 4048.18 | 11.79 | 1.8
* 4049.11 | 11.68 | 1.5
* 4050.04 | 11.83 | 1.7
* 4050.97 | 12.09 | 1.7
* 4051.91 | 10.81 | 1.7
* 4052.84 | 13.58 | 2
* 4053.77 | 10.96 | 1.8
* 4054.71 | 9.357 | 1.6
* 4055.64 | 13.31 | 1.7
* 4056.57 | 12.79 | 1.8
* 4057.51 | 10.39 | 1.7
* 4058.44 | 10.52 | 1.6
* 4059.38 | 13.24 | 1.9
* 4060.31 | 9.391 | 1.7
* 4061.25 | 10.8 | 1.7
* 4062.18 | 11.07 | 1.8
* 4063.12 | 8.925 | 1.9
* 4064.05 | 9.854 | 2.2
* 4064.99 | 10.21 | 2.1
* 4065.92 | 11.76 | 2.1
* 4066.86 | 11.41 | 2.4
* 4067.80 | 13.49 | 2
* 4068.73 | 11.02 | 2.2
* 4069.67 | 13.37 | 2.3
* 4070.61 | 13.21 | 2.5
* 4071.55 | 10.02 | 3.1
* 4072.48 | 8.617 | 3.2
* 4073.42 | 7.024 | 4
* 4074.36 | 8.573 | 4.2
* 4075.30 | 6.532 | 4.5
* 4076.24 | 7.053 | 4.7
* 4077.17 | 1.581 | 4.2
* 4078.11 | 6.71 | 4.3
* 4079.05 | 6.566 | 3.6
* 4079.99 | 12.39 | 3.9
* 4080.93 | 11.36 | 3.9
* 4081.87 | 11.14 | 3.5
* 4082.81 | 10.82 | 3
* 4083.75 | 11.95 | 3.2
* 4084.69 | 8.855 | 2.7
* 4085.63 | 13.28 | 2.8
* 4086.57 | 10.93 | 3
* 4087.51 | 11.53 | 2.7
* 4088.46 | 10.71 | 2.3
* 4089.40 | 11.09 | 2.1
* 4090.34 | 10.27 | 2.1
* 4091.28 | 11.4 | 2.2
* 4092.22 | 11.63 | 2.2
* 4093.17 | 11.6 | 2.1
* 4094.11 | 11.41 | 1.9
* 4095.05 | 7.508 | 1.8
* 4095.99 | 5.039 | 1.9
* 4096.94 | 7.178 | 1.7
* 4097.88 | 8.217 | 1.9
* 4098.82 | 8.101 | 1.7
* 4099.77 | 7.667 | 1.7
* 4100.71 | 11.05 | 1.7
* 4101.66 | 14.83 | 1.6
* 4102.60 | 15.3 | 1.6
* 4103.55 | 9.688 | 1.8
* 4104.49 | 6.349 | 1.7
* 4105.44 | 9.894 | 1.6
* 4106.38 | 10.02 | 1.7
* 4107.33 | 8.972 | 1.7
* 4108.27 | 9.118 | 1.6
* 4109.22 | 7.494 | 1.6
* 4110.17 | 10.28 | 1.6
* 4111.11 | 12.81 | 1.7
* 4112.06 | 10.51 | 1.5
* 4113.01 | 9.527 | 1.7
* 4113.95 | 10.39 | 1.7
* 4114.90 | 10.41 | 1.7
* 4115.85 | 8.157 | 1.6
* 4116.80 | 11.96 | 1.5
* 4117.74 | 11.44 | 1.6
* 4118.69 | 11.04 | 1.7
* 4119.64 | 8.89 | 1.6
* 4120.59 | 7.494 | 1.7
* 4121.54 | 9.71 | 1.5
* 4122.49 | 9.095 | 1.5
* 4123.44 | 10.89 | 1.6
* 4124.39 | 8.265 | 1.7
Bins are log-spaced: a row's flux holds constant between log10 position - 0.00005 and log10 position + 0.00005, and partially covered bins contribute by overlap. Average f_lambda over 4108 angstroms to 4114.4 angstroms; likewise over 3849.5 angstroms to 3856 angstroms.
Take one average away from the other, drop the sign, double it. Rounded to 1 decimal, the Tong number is 1.2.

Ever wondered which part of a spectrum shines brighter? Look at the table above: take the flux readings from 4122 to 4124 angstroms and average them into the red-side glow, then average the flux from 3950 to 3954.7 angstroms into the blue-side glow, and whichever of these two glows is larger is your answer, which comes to 10.3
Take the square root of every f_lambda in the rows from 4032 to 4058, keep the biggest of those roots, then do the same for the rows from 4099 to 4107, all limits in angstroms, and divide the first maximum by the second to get 0.94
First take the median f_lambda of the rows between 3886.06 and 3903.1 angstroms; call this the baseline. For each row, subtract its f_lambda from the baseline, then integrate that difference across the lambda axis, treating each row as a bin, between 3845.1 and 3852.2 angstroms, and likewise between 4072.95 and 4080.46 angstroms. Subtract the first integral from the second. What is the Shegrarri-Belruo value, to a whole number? 38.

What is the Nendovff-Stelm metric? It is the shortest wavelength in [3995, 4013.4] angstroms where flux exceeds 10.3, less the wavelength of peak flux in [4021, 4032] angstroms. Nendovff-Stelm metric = -25.8 angstroms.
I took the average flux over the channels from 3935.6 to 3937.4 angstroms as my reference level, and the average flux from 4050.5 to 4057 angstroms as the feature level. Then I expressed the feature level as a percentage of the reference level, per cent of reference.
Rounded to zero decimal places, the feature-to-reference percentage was 110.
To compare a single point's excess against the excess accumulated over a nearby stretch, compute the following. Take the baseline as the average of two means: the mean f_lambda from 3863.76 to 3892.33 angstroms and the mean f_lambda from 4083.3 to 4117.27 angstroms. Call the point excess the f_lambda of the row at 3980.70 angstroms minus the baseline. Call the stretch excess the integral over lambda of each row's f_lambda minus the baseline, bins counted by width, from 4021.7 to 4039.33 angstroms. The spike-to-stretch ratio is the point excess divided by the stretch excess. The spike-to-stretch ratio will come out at -0.03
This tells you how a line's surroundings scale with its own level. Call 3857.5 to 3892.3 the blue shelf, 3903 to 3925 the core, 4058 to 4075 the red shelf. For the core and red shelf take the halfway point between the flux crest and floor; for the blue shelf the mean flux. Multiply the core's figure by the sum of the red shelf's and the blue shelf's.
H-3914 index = 197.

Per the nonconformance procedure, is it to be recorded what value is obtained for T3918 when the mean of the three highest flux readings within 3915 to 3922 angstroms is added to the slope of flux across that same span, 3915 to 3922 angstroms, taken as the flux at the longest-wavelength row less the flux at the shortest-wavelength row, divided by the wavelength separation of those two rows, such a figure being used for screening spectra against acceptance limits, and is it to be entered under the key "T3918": 12.0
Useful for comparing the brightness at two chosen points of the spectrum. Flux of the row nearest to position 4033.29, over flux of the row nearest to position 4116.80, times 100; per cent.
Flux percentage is 98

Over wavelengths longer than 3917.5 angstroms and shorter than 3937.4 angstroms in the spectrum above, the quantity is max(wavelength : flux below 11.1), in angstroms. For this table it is 3936.04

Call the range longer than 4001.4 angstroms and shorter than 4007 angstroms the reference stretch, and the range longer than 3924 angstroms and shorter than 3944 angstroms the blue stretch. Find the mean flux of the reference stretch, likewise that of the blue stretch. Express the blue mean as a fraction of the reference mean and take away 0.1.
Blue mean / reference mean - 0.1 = 0.66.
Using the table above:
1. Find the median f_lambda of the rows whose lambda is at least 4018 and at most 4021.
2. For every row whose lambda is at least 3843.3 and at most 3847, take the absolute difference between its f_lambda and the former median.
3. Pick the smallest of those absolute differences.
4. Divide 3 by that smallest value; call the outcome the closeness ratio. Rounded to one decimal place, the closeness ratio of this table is 7.5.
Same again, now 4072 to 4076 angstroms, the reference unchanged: 1.0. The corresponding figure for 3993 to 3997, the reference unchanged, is 3.4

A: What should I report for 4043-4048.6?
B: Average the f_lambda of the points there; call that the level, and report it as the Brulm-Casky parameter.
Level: 11.4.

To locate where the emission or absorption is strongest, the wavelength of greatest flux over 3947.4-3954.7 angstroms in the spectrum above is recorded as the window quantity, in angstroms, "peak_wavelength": 3948.75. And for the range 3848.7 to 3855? 3850.87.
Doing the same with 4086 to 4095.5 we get 4092.22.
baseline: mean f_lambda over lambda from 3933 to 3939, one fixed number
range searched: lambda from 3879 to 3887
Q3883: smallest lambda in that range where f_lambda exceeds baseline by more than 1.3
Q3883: 3882.03 angstroms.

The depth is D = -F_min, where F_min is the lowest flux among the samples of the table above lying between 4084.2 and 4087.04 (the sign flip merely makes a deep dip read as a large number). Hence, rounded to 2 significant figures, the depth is -8.9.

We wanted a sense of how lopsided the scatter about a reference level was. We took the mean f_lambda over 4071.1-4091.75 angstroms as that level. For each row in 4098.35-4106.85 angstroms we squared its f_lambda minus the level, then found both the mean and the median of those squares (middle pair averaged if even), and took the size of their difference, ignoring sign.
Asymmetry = 6.5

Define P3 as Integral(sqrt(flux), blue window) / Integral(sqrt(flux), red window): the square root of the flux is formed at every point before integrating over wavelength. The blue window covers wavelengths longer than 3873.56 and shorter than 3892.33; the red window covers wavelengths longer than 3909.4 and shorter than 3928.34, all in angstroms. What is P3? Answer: 0.95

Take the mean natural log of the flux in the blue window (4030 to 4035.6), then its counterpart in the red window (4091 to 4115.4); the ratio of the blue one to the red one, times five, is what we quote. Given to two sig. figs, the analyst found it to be 5.3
